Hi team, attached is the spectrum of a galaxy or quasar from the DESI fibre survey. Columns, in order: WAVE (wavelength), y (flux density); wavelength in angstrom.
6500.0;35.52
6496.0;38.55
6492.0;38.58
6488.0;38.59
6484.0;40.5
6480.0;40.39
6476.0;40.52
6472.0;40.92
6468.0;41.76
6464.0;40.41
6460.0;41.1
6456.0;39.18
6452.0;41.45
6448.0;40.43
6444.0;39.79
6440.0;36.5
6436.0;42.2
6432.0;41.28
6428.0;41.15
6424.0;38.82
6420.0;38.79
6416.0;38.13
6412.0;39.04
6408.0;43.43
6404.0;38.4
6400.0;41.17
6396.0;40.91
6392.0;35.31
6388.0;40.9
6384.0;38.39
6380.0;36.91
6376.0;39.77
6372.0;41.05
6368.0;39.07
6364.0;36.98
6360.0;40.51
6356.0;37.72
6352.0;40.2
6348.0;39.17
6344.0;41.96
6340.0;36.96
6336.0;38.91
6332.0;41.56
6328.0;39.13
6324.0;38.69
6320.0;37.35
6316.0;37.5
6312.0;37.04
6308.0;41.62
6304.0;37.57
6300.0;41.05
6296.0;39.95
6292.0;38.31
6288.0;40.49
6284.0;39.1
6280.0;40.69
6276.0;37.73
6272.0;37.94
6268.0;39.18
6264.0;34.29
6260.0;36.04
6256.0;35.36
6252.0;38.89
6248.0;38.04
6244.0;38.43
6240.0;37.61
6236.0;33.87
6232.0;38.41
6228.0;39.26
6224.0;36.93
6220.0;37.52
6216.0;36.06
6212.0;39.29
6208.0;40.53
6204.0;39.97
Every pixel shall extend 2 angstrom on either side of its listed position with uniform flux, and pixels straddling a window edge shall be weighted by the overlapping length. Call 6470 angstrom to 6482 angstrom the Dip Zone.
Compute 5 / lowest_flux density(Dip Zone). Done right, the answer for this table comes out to 0.124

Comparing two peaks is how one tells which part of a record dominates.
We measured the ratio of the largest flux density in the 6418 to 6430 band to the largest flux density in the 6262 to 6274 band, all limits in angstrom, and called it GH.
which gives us 1.05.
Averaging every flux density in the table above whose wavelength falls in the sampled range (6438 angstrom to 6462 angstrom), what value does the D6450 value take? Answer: 39.7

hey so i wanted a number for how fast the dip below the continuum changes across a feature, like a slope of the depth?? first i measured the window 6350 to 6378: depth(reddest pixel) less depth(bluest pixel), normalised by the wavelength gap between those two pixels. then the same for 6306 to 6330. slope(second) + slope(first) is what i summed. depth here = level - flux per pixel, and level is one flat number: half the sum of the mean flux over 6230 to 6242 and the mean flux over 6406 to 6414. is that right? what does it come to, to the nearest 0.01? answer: 0.14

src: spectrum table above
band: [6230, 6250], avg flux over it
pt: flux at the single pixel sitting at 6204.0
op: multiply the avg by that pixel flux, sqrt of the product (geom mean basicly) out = 38.6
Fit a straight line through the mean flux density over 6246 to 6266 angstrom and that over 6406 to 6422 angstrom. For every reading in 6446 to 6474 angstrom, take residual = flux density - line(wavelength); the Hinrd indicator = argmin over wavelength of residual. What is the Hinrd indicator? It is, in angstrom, 6456.0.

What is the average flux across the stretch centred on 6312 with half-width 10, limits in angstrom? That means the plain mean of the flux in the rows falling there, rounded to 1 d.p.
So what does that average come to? 38.2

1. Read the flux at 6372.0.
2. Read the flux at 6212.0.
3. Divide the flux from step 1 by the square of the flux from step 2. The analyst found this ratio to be 0.0266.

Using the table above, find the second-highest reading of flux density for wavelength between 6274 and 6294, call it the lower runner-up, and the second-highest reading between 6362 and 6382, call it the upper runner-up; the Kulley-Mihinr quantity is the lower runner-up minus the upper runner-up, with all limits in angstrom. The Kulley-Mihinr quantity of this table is 0.7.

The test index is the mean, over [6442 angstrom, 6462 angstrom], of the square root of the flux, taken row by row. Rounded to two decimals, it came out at 6.35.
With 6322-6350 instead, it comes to 6.28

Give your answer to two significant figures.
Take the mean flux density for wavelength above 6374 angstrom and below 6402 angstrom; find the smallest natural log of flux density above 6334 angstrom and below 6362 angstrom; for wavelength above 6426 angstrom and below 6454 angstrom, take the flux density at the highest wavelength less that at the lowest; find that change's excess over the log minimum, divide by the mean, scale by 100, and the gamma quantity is -8.5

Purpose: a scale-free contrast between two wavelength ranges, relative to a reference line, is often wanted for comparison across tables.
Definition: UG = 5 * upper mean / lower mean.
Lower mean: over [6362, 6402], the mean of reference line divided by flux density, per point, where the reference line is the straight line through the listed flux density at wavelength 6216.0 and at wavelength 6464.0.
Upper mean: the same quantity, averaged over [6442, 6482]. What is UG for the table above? 4.97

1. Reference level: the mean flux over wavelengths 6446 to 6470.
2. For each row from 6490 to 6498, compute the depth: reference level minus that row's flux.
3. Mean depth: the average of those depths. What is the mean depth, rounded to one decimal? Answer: 2.2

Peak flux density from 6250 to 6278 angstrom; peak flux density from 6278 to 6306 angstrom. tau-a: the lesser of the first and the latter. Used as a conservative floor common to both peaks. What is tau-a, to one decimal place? 39.2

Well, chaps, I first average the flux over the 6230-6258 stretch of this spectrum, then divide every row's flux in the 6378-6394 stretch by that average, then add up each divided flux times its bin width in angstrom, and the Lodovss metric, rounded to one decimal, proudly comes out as 16.3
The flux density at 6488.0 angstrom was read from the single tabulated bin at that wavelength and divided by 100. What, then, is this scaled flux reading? 0.386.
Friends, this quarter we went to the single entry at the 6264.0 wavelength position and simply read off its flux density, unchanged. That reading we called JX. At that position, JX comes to 34.29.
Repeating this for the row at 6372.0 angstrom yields 41.05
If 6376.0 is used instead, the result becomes 39.77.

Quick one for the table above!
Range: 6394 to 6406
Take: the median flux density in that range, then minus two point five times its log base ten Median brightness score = -4.03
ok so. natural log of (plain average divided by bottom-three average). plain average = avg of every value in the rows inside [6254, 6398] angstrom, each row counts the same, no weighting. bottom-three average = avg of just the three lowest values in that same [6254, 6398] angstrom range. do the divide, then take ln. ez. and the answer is 0.10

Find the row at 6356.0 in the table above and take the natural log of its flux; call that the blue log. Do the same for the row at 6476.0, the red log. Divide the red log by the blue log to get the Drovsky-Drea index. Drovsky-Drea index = 1.02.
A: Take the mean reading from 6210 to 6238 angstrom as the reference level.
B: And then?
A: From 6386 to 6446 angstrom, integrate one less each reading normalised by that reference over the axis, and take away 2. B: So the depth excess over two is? -5.8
